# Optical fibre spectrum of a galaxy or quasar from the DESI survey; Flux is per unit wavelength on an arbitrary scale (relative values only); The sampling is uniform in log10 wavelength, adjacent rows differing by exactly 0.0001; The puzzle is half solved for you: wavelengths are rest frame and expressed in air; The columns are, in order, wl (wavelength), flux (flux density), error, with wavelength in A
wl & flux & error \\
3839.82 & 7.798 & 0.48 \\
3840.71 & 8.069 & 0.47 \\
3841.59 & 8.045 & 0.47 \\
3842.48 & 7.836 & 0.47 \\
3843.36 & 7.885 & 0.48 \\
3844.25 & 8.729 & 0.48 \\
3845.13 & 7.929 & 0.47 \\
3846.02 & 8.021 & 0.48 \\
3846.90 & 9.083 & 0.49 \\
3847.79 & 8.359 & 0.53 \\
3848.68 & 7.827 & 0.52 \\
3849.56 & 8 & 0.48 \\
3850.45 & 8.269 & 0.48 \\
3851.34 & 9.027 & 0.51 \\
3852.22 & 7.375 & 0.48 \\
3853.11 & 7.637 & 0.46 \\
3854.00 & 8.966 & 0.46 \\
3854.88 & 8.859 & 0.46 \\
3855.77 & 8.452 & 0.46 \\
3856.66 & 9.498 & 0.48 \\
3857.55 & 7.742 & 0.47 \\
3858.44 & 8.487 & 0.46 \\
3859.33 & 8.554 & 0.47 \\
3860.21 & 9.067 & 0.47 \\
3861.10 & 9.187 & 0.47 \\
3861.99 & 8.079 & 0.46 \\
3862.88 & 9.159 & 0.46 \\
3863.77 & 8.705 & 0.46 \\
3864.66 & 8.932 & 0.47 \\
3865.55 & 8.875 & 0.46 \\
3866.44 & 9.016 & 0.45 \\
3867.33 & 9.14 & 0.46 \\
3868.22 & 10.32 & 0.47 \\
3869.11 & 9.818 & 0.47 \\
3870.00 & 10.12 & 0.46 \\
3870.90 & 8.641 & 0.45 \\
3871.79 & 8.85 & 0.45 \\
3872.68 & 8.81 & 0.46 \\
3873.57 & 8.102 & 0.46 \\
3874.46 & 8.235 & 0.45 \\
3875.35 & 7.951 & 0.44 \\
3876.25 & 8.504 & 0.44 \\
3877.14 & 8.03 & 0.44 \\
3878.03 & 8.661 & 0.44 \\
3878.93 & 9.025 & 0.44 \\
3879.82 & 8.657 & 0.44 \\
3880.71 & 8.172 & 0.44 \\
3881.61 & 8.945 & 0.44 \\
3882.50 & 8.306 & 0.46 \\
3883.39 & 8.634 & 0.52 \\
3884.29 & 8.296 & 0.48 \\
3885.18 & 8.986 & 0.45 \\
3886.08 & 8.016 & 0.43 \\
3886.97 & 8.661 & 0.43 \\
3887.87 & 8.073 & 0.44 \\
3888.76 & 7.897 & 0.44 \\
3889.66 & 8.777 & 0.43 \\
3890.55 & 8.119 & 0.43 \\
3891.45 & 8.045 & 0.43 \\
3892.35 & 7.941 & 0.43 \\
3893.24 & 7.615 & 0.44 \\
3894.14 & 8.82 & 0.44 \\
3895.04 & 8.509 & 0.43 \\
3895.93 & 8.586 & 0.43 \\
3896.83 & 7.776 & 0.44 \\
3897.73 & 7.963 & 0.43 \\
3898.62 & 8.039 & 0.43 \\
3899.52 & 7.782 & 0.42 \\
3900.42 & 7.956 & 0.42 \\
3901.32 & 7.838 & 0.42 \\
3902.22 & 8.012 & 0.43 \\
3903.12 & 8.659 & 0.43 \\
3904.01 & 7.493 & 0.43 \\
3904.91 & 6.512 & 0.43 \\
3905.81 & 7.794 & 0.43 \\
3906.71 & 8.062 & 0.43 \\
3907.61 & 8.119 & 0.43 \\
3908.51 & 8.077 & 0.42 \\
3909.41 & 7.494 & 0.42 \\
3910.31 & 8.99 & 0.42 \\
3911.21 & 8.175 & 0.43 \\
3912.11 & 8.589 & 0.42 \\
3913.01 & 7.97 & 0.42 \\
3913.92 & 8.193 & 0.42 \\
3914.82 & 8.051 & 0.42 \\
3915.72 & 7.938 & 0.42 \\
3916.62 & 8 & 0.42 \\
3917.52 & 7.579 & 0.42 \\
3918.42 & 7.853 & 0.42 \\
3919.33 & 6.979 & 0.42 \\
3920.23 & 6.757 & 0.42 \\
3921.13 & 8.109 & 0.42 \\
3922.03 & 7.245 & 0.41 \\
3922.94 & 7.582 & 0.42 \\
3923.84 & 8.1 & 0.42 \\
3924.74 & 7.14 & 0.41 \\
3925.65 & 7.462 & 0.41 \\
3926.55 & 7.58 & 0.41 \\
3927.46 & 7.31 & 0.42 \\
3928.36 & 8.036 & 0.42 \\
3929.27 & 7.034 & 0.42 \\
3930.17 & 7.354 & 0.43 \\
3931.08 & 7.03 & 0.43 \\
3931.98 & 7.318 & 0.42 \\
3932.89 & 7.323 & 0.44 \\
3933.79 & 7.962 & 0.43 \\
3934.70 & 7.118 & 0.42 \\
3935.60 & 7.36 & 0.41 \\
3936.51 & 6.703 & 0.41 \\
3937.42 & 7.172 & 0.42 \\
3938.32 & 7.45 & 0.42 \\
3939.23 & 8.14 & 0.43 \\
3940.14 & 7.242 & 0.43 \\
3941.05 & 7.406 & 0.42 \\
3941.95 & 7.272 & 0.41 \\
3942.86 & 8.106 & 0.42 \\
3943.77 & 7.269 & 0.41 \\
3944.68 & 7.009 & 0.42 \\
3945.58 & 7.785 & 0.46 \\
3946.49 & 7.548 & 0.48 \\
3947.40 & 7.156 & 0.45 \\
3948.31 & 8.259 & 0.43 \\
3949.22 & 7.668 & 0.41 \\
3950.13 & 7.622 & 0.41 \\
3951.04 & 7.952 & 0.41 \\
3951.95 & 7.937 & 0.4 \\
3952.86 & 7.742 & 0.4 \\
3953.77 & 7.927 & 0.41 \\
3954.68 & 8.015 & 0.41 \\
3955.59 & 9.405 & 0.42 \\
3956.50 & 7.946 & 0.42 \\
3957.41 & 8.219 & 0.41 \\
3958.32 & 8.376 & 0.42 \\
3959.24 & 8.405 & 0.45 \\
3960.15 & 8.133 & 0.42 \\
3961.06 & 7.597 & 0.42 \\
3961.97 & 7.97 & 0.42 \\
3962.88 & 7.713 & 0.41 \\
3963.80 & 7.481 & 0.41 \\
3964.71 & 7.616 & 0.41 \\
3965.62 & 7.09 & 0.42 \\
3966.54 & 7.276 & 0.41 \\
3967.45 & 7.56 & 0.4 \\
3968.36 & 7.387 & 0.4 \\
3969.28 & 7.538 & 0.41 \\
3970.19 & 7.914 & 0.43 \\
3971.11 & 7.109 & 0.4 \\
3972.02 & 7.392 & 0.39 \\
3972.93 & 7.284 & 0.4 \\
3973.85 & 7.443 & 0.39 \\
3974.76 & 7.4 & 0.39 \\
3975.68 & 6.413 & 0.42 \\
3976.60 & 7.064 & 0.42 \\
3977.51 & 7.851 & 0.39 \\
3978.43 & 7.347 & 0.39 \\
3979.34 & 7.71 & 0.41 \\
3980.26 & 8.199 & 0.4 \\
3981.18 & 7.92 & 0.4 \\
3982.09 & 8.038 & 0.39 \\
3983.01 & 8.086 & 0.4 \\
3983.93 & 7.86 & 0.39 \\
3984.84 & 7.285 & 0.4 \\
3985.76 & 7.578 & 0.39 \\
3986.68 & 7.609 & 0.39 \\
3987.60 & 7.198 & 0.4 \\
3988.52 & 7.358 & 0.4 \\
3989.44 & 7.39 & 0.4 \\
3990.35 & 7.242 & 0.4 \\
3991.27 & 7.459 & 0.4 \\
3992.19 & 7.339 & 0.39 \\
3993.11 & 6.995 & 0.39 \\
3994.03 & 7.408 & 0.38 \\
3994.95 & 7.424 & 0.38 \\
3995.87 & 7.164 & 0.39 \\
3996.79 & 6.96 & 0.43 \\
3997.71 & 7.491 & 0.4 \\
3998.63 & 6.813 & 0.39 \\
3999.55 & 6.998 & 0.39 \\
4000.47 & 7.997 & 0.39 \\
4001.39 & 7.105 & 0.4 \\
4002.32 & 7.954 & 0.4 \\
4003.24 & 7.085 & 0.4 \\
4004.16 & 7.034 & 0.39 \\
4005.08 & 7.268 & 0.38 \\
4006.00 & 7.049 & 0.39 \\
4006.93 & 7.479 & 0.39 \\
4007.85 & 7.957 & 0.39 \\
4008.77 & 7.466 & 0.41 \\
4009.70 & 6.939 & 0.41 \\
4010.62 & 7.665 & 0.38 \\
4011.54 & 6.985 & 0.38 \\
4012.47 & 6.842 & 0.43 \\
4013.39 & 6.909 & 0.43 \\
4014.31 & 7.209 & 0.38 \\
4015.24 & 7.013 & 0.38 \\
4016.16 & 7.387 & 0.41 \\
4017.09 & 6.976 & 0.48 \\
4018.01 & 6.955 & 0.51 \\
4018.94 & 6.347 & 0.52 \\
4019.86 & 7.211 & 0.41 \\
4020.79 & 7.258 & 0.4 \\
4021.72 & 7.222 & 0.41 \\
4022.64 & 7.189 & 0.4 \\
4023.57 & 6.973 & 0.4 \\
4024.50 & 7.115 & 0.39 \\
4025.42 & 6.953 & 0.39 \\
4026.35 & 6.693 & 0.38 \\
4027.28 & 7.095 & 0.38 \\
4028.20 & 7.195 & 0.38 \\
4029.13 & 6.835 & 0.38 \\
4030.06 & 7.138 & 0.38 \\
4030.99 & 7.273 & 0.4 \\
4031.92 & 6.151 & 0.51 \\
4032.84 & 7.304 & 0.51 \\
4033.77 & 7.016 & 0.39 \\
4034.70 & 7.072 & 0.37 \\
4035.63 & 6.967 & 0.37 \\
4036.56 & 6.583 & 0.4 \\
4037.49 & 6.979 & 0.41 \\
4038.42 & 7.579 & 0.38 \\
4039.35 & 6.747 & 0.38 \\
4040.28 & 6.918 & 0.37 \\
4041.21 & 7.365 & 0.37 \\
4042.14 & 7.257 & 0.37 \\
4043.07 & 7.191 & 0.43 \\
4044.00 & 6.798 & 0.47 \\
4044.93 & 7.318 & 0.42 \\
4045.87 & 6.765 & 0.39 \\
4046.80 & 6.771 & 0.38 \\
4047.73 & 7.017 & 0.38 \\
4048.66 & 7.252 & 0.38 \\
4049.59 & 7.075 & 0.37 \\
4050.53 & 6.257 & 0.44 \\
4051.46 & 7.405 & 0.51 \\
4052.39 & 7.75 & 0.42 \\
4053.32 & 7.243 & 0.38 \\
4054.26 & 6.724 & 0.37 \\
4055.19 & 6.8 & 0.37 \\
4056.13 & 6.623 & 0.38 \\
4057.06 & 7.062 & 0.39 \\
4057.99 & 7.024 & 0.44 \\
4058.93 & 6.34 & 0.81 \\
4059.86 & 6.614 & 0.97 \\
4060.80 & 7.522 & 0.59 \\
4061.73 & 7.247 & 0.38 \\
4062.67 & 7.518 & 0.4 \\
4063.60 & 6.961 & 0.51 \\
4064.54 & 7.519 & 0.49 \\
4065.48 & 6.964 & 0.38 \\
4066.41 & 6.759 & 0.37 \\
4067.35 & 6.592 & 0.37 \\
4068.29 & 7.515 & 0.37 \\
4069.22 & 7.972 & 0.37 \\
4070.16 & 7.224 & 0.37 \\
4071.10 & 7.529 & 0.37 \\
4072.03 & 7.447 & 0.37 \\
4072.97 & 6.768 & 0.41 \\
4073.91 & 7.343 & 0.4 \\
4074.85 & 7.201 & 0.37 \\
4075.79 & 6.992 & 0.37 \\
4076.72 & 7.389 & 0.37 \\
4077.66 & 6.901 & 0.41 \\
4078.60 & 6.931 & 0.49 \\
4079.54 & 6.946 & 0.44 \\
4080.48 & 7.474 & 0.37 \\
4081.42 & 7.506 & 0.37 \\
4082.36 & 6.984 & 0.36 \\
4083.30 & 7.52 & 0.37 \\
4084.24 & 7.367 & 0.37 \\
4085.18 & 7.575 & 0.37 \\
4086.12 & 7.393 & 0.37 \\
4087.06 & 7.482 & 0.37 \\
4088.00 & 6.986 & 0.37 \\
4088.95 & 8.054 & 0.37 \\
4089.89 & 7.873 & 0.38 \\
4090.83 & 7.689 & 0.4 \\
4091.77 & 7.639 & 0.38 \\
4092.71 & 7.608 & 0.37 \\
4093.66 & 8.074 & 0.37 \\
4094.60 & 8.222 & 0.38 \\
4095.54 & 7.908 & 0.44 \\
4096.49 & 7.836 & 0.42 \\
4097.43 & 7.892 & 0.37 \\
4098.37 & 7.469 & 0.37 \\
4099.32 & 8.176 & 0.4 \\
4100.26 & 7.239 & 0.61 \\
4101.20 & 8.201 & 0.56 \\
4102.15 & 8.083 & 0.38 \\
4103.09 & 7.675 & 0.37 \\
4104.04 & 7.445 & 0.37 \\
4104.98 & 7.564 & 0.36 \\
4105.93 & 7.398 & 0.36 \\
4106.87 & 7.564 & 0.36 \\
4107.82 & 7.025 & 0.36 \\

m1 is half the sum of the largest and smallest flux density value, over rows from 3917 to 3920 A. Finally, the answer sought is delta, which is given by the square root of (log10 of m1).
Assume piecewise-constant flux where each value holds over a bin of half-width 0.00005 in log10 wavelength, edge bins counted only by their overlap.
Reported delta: 0.933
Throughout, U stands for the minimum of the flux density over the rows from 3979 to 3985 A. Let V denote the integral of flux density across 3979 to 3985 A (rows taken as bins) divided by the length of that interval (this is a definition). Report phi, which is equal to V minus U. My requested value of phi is 0.62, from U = 7.285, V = 7.9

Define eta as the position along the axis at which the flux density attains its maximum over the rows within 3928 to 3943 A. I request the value 3939.23 A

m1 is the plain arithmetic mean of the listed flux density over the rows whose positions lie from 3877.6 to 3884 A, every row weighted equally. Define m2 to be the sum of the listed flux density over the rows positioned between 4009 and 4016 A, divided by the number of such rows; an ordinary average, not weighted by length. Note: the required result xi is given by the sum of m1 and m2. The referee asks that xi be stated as 15.71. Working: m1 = 8.6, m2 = 7.08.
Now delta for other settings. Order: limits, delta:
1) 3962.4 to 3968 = 0.932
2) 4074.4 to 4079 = 0.924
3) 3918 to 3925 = 0.933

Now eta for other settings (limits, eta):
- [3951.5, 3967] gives 3955.59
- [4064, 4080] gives 4069.22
